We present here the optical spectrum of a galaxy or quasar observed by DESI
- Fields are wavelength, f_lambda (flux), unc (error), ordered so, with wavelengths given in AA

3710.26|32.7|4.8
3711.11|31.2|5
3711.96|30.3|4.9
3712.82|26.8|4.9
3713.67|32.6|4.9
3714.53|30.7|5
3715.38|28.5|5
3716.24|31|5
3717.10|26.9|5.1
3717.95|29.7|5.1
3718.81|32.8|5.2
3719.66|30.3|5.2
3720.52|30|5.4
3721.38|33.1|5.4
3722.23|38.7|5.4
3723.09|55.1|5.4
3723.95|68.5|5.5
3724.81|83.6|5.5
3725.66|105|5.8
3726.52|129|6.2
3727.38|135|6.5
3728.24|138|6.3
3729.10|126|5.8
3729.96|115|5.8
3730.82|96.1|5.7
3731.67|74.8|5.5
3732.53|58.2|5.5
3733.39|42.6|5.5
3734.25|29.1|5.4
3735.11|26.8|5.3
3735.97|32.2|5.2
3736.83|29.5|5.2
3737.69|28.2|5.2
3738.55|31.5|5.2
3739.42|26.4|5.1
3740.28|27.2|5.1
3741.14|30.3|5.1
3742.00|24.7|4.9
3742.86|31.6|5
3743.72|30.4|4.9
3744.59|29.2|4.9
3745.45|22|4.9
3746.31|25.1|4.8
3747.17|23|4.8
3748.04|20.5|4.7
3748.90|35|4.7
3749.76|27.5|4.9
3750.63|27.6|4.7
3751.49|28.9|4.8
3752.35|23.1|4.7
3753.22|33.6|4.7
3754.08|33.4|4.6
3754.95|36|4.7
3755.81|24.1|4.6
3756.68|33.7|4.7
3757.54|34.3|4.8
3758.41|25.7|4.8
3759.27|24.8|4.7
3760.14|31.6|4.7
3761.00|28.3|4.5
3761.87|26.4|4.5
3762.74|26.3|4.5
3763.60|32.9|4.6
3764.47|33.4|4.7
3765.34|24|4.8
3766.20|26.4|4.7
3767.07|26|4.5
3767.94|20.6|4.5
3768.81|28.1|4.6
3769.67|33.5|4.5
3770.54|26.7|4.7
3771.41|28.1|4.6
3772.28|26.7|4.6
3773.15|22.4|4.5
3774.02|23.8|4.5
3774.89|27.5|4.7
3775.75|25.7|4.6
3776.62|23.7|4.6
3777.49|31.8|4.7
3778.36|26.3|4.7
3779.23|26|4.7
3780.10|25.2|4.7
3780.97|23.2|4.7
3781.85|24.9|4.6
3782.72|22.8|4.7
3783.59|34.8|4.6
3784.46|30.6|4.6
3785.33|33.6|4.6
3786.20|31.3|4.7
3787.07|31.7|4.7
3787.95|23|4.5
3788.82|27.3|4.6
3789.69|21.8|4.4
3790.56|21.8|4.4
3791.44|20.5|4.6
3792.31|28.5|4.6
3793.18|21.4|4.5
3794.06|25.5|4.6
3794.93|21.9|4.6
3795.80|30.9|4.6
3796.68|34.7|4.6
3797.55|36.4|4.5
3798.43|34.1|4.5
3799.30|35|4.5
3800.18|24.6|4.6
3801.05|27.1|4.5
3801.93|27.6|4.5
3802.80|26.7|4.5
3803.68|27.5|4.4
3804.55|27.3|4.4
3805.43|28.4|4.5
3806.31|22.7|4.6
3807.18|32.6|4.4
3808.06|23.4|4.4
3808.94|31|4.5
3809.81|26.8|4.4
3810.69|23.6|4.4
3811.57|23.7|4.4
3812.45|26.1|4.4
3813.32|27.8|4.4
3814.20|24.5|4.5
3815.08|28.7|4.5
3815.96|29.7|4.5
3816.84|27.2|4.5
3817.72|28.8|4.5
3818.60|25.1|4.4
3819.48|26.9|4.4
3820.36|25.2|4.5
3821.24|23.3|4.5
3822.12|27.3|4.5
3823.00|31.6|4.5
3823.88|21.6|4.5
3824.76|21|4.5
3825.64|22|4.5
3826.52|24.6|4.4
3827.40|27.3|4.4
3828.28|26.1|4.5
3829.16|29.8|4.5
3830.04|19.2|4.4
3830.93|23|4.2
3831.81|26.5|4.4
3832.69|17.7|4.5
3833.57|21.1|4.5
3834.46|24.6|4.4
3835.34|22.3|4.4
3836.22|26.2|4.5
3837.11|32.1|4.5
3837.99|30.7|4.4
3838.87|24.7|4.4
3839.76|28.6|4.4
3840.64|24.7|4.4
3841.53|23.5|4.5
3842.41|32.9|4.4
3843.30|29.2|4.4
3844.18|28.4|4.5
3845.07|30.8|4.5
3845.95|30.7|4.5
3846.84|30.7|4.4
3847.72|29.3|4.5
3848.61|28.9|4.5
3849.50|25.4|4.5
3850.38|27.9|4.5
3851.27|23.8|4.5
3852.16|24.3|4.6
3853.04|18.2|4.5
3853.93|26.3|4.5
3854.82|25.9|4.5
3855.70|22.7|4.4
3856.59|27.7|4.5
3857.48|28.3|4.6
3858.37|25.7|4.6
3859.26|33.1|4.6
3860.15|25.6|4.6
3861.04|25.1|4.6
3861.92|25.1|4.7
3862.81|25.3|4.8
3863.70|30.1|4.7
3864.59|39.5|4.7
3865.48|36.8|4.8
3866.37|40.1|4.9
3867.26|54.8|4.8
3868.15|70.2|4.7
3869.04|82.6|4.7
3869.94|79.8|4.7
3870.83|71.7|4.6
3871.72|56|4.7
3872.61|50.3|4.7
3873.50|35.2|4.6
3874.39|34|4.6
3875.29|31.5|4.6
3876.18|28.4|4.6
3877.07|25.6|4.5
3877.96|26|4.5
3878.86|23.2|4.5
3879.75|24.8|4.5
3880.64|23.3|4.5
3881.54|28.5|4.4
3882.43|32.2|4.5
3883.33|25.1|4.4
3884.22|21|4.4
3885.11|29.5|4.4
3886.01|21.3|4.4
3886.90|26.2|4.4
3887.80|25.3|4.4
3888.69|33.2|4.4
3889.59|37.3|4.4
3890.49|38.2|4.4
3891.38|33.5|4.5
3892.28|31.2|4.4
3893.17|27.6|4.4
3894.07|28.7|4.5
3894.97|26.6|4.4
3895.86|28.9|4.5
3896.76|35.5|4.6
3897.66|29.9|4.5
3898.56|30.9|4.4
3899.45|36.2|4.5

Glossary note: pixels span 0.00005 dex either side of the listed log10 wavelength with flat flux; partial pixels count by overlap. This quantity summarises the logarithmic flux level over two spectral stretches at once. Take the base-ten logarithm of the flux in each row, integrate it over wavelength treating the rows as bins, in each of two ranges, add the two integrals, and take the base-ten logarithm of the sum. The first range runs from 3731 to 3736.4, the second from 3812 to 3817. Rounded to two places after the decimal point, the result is 1.20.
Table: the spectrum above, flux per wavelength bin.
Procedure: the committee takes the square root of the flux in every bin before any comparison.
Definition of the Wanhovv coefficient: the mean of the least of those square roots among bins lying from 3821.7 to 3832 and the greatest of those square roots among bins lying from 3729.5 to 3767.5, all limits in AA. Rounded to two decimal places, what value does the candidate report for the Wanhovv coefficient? 7.55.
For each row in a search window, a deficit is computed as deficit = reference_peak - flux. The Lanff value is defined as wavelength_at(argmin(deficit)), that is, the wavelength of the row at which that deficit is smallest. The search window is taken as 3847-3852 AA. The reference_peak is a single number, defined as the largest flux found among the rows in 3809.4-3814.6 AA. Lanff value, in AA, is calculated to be 3847.72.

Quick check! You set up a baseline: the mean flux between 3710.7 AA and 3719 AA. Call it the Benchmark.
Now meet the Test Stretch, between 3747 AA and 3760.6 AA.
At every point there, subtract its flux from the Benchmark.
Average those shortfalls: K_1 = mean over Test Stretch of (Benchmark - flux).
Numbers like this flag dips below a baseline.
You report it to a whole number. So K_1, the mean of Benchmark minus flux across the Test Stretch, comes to 1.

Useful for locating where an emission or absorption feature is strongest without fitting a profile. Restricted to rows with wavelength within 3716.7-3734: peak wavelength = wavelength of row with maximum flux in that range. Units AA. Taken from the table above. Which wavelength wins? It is 3728.24 AA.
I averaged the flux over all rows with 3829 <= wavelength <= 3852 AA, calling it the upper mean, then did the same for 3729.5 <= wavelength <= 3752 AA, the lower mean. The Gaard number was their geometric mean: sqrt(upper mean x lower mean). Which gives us 32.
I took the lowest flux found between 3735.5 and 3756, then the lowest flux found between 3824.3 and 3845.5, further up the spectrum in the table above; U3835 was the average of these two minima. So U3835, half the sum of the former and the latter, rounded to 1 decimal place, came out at 19.1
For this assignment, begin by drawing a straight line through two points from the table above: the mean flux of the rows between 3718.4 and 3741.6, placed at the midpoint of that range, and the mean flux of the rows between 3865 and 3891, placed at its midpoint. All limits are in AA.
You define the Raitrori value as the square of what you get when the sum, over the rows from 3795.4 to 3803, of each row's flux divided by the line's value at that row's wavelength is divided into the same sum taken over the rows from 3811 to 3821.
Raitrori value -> 1.2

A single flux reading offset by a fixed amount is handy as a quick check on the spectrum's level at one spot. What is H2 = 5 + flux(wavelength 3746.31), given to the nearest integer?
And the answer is 30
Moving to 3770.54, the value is 32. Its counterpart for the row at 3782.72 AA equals 28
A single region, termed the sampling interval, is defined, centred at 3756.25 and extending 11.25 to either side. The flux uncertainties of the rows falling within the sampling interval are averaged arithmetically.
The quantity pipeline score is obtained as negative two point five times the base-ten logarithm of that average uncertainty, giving -1.68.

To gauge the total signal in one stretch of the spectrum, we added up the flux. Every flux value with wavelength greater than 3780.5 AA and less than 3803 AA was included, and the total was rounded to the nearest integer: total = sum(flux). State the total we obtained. 722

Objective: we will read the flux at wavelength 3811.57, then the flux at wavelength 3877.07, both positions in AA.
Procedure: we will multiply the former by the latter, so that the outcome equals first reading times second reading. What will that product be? 607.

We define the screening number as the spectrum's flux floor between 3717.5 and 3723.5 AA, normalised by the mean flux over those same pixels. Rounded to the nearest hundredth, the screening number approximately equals 0.83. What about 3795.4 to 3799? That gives 0.91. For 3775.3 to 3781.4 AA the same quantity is 0.89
